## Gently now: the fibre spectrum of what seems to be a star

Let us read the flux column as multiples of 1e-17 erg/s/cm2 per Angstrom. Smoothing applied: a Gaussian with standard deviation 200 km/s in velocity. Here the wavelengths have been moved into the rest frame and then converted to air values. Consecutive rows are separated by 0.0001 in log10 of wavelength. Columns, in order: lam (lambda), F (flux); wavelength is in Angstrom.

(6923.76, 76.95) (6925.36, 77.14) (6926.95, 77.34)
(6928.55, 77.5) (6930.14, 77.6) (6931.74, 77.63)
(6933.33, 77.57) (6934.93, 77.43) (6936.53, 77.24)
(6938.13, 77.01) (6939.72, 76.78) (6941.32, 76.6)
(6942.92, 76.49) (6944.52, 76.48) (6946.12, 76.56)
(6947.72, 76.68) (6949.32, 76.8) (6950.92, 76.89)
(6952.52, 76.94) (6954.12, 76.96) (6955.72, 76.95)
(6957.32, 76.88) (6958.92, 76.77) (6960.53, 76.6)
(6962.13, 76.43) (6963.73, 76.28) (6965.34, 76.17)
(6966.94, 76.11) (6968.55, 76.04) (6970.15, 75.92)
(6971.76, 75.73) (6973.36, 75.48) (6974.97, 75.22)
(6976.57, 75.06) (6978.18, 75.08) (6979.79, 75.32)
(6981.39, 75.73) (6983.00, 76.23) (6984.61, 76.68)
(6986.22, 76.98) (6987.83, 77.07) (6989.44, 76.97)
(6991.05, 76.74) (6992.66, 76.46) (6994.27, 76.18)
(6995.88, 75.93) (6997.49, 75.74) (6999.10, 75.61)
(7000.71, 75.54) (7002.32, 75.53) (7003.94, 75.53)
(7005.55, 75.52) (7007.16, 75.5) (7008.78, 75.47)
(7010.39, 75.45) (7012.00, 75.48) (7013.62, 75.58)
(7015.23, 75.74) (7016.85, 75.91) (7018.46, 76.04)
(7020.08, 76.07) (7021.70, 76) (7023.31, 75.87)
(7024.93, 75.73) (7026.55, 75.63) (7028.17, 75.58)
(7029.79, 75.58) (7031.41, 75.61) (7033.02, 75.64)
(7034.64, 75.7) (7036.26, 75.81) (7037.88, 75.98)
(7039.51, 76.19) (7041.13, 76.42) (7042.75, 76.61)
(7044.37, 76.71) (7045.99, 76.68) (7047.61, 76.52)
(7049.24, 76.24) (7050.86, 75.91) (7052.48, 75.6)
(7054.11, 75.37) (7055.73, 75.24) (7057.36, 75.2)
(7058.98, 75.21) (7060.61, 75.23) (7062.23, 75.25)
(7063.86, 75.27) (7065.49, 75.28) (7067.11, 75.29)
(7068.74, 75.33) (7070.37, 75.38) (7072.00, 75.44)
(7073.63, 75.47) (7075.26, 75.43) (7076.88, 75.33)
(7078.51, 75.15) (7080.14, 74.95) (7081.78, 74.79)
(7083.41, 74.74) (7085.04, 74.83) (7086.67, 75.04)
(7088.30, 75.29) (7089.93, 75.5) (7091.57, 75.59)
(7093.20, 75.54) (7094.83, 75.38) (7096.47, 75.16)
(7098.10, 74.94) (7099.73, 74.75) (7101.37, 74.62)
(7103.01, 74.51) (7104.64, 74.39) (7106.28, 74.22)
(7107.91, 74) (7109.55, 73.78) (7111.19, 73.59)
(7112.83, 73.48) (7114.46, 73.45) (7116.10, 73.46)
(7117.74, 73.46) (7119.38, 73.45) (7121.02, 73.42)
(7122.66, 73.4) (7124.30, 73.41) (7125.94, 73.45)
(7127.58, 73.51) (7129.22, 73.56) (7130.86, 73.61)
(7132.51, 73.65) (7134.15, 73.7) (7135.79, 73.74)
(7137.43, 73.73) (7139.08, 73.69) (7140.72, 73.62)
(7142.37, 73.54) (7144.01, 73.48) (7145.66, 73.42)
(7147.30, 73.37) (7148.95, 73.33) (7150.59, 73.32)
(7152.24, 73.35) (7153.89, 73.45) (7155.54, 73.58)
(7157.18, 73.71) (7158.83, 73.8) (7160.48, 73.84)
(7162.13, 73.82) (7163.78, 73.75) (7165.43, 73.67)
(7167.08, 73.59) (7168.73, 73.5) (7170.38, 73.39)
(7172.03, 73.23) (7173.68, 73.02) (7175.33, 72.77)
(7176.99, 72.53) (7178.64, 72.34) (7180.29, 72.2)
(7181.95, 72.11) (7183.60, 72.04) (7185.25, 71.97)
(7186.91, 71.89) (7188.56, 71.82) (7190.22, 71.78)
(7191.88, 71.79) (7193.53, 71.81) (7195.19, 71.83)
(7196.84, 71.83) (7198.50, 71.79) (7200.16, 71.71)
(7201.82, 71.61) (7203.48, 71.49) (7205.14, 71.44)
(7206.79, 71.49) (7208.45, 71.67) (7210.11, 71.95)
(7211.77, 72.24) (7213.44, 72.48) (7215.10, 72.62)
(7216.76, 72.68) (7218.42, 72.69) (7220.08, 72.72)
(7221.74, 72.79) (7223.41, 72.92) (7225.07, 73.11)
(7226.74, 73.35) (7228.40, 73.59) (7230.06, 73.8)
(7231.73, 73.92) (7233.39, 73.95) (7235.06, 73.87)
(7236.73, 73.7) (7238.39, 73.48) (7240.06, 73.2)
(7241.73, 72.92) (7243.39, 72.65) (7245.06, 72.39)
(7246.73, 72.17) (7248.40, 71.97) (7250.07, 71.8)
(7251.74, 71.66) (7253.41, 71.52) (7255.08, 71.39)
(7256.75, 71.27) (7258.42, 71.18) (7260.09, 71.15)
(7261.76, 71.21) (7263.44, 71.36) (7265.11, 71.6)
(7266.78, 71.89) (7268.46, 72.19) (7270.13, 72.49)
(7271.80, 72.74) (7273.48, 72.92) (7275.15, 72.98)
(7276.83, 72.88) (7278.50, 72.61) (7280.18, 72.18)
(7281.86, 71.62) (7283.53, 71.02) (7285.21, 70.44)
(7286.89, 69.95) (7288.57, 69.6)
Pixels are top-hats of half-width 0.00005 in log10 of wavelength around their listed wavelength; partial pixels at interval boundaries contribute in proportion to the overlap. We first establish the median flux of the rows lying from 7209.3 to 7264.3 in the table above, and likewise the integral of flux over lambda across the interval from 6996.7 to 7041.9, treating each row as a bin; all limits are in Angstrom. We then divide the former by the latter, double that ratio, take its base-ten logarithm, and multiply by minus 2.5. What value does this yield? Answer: 3.43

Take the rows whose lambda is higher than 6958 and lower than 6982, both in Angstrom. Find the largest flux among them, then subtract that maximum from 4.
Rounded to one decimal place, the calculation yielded -72.8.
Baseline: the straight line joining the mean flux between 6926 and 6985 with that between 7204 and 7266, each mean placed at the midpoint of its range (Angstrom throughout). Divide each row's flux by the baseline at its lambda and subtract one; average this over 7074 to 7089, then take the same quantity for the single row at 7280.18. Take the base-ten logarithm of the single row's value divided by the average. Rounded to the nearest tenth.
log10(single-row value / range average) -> 0.0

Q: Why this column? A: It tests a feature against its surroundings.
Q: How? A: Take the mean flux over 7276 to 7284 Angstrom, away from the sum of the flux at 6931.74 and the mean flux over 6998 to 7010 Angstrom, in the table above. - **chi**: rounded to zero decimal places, 81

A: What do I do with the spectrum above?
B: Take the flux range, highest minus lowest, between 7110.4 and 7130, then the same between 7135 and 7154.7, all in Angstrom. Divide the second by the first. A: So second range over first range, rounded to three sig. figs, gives 2.21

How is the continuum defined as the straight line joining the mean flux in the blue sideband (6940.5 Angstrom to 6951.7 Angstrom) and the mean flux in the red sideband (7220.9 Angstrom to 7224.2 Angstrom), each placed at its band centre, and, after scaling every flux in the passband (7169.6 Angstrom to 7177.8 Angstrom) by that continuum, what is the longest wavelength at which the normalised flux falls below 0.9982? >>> 7176.99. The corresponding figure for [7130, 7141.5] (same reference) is 7140.72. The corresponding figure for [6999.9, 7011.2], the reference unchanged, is 7010.39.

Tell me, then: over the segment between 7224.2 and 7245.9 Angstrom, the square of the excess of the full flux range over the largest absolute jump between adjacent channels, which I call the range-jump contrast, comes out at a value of 2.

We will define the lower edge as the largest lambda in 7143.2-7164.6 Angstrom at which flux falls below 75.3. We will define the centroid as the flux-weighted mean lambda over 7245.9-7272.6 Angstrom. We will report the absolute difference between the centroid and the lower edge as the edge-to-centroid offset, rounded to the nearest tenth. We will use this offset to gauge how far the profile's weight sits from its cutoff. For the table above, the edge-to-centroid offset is 95.5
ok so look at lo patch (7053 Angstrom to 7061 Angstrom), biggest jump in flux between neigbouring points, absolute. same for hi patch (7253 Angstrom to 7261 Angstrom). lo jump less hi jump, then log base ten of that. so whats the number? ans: -13.8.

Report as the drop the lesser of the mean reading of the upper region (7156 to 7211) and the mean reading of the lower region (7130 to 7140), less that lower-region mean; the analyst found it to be -1.2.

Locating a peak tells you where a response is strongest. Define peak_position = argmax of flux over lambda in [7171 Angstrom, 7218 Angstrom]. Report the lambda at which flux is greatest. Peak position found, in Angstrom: 7172.03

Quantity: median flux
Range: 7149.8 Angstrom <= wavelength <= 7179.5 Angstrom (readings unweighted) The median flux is 73.5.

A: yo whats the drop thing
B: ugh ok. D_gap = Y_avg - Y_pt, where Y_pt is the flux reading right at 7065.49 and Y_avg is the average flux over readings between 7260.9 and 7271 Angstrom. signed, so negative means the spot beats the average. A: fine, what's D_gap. -3.5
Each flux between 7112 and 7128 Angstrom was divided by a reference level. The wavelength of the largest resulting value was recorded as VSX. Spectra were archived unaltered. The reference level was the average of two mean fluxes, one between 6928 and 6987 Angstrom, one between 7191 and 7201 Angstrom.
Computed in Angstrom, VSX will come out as 7127.58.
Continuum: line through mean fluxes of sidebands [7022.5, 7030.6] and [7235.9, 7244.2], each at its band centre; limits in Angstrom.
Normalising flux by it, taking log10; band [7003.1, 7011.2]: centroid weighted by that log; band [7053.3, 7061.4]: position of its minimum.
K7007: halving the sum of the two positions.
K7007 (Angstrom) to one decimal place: 7032.3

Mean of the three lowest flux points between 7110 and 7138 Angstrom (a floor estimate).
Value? 73.4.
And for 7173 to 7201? 71.8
